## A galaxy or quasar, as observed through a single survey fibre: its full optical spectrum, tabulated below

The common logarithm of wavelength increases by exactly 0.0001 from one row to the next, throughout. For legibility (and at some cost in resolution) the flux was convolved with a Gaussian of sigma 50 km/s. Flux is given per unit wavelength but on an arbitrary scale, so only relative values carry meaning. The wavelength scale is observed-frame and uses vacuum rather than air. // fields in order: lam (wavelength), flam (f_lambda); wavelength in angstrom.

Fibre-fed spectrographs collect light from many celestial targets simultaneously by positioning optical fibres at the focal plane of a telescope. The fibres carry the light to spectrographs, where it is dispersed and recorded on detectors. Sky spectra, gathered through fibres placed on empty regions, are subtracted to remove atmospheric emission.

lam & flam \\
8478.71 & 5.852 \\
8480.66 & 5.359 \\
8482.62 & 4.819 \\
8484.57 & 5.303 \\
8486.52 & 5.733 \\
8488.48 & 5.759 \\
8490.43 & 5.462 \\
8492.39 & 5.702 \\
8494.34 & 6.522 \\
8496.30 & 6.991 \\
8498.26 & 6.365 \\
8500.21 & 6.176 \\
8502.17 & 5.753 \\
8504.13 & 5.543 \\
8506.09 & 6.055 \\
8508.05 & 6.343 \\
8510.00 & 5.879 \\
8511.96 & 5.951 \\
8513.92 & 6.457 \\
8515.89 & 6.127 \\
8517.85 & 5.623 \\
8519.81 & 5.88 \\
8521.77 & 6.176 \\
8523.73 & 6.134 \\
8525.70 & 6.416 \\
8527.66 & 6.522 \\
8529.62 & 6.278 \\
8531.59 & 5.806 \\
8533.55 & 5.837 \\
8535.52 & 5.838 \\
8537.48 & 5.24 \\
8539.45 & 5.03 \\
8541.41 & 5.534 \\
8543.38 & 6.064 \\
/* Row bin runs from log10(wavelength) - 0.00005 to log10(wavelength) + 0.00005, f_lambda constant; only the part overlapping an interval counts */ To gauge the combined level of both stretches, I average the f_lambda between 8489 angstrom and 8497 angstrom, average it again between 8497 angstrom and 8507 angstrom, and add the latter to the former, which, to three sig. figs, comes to 12.1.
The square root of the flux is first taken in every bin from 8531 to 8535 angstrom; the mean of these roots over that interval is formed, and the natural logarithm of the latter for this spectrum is 0.881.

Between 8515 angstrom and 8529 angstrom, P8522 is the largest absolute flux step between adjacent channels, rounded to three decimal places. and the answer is 0.504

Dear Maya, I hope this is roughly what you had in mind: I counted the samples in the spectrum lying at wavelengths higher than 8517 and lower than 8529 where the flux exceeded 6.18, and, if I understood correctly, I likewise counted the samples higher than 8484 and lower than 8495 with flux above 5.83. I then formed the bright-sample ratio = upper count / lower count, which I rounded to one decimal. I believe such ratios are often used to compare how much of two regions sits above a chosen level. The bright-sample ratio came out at 2.0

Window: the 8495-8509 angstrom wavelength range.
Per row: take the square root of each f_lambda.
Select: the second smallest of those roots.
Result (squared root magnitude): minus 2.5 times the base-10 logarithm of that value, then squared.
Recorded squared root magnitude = 0.902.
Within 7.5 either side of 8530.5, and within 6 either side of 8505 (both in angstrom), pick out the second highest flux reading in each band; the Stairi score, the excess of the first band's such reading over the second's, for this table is 0.24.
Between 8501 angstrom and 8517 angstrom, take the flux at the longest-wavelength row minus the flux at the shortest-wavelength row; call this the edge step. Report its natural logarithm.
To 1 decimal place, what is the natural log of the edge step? -1.0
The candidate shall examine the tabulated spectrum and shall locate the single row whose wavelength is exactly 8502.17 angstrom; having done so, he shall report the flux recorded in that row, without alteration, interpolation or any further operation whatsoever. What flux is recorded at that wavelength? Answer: 5.753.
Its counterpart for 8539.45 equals 5.03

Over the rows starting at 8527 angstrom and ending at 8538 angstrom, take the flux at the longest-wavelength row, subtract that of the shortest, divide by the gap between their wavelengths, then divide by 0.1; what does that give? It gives -1.3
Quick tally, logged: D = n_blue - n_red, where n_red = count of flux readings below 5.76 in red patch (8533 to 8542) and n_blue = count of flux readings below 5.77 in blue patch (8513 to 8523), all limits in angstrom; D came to -2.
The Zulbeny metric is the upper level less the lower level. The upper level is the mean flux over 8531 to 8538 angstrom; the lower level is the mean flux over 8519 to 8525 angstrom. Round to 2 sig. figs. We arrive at -0.38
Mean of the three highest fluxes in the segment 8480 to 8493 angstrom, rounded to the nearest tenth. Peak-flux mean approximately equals 5.7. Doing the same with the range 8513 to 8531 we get 6.5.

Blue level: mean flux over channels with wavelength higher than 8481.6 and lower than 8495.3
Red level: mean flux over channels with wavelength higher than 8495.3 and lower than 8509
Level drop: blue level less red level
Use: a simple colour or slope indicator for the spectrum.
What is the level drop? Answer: -0.56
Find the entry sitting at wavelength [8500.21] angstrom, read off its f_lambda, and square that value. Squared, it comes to 38.1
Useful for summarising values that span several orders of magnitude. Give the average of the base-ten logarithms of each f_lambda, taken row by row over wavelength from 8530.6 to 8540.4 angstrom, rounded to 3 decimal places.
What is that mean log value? 0.743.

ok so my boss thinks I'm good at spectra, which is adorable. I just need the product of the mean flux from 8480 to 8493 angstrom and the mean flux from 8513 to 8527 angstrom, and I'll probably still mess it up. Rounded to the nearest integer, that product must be 33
